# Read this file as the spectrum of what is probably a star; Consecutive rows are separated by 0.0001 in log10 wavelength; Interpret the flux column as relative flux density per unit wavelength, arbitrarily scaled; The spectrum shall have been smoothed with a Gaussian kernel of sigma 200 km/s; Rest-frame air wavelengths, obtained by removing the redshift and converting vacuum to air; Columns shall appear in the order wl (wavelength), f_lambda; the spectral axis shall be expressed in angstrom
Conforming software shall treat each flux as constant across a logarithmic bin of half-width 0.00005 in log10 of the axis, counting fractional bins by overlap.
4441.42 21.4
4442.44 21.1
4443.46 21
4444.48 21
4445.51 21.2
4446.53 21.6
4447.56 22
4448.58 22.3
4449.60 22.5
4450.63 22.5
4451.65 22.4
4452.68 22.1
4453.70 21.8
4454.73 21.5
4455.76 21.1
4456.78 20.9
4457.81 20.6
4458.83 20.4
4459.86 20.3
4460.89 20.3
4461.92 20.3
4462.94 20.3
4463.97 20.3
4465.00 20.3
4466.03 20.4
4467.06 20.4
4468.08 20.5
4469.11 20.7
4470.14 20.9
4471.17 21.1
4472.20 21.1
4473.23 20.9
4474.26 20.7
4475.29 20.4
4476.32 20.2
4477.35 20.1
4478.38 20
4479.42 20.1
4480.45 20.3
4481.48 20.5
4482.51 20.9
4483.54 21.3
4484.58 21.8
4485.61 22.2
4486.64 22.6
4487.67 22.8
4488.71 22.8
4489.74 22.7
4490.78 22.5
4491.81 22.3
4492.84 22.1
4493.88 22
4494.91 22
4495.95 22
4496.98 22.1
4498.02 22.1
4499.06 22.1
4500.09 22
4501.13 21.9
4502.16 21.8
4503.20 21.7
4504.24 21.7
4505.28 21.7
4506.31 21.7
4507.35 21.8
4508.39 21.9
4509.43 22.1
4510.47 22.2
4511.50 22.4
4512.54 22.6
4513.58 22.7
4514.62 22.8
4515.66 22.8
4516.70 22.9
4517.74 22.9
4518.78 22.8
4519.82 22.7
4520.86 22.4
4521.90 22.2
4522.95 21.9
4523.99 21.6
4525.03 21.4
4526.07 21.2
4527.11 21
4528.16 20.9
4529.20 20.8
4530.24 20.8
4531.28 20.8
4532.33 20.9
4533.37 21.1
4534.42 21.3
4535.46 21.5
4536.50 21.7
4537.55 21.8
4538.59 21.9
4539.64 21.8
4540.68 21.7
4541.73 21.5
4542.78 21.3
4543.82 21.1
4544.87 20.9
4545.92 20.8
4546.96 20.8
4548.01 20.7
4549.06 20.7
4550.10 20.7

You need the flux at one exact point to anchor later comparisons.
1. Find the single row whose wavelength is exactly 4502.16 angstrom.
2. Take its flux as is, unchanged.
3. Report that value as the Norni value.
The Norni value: 21.8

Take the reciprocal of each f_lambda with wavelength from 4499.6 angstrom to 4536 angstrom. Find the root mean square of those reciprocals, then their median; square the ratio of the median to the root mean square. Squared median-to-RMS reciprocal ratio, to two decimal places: 1.00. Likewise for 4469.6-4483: 1.00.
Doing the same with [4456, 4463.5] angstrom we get 1.01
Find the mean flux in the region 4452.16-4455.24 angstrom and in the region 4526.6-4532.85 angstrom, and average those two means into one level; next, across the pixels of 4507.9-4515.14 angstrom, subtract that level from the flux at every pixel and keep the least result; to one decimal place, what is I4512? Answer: 0.6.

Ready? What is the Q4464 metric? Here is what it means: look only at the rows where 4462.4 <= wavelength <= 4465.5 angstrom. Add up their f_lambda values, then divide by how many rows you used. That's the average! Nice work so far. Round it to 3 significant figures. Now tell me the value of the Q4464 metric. 20.3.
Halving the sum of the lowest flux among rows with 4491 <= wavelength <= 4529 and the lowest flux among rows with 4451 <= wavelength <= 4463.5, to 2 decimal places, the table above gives 20.60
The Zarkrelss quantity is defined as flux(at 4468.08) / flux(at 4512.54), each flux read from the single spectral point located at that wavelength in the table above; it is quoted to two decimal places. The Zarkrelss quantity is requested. 0.91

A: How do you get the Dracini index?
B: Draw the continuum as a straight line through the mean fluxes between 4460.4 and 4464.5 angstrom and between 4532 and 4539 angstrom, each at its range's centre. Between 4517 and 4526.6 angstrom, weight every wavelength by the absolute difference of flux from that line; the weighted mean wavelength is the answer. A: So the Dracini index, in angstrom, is 4520.1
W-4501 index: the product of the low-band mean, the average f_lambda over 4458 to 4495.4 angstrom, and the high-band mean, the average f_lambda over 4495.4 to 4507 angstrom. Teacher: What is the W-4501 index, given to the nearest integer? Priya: 461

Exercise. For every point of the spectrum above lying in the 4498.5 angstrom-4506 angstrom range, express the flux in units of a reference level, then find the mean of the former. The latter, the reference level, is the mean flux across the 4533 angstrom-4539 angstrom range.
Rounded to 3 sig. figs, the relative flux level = 1.01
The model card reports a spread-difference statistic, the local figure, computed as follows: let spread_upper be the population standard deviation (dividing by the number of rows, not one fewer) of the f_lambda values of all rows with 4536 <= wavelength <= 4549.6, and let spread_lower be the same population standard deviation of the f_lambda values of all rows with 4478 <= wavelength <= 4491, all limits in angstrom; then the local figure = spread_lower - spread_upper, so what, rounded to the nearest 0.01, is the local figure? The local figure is 0.61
